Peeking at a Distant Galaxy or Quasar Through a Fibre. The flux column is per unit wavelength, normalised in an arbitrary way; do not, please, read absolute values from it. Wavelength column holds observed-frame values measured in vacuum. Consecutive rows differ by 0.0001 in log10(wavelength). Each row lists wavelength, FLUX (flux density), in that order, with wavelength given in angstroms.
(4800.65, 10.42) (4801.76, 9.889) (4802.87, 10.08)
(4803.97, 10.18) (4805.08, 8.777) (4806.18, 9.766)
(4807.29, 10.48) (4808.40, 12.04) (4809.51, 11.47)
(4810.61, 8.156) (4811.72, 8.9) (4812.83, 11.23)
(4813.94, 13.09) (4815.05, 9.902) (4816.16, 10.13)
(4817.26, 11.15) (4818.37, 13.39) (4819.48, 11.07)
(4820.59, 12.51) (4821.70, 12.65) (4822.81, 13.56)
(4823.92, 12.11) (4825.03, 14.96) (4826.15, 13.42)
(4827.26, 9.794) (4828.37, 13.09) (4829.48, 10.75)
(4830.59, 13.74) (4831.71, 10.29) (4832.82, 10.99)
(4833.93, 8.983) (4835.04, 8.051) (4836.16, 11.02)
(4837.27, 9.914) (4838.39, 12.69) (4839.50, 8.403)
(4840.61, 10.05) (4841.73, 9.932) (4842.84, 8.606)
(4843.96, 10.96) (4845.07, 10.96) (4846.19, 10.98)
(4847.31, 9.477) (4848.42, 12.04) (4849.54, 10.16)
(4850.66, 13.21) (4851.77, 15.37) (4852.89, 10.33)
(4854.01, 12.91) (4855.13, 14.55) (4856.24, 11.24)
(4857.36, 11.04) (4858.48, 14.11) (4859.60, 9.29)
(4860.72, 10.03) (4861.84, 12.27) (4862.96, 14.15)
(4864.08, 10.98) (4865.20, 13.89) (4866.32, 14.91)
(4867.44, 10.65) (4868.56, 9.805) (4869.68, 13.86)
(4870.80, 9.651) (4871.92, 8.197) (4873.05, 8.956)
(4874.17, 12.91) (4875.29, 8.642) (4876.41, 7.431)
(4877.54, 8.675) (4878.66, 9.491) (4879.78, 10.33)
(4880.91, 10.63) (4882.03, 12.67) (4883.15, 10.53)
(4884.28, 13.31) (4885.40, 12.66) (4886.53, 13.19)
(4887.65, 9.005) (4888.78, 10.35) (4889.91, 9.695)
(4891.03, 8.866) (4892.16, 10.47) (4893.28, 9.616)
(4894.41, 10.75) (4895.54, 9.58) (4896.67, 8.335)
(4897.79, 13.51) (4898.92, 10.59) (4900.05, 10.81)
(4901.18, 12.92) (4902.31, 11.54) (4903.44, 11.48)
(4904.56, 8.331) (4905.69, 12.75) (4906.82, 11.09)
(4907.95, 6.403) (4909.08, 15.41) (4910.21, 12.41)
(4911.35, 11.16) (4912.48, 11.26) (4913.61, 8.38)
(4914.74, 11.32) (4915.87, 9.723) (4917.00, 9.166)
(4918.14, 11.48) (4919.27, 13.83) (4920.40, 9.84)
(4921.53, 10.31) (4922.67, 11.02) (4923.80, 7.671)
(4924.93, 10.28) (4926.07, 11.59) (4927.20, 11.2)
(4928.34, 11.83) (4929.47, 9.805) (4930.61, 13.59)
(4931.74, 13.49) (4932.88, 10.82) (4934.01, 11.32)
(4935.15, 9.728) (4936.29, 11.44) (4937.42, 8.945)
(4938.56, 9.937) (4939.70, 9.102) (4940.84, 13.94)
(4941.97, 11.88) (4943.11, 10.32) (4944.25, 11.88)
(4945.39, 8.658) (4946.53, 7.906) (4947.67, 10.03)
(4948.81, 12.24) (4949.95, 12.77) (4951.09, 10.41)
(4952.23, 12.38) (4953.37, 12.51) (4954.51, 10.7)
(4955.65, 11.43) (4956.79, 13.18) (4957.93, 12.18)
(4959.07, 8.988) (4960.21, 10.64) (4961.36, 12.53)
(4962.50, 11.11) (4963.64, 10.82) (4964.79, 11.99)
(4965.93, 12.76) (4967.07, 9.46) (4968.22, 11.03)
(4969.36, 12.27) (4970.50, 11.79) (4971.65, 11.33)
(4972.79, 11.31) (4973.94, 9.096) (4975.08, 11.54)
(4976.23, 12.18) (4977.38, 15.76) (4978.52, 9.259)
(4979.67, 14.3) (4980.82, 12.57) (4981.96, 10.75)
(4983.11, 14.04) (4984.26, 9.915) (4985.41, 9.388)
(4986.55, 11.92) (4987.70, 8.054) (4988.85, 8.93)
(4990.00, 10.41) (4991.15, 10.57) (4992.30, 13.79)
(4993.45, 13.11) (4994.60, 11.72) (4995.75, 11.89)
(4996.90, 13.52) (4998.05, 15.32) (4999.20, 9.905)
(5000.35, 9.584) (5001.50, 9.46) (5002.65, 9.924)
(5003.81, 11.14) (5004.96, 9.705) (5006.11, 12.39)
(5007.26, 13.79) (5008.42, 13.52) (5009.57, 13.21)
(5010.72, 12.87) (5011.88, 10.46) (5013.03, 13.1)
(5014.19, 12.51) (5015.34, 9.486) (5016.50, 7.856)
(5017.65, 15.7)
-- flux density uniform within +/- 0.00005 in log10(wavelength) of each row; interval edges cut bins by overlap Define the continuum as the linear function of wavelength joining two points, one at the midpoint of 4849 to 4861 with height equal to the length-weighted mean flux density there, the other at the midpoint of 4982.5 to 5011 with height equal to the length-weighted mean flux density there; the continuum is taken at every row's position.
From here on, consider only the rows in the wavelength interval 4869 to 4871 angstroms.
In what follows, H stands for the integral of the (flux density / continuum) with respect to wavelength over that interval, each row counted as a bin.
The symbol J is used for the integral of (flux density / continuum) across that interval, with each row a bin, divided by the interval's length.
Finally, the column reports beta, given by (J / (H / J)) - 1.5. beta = -1.00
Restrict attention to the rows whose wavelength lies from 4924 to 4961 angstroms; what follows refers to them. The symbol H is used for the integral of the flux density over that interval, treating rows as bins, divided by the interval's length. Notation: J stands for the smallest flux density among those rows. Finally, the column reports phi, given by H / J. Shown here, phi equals 1.40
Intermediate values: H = 11.1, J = 7.906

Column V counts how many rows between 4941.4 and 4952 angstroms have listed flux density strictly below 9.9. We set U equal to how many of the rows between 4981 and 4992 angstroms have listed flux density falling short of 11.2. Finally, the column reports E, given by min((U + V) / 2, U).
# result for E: 4.5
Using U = 7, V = 2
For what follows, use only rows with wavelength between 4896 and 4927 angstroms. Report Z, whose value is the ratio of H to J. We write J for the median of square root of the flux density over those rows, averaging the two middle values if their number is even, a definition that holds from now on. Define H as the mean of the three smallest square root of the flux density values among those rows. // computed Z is 0.82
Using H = 2.7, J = 3.33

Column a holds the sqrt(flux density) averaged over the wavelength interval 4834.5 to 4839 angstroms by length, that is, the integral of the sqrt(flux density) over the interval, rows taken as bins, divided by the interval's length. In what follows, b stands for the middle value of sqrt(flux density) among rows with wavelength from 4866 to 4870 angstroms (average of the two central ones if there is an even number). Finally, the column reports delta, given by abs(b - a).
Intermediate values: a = 3.21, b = 3.5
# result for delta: 0.28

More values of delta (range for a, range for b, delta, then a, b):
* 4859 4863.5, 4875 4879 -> 0.43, 3.37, 2.9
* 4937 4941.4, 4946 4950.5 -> 0.11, 3.22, 3.3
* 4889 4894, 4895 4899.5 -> 0.05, 3.12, 3.2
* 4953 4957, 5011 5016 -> 0.05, 3.44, 3.4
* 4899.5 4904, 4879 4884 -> 0.16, 3.42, 3.3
